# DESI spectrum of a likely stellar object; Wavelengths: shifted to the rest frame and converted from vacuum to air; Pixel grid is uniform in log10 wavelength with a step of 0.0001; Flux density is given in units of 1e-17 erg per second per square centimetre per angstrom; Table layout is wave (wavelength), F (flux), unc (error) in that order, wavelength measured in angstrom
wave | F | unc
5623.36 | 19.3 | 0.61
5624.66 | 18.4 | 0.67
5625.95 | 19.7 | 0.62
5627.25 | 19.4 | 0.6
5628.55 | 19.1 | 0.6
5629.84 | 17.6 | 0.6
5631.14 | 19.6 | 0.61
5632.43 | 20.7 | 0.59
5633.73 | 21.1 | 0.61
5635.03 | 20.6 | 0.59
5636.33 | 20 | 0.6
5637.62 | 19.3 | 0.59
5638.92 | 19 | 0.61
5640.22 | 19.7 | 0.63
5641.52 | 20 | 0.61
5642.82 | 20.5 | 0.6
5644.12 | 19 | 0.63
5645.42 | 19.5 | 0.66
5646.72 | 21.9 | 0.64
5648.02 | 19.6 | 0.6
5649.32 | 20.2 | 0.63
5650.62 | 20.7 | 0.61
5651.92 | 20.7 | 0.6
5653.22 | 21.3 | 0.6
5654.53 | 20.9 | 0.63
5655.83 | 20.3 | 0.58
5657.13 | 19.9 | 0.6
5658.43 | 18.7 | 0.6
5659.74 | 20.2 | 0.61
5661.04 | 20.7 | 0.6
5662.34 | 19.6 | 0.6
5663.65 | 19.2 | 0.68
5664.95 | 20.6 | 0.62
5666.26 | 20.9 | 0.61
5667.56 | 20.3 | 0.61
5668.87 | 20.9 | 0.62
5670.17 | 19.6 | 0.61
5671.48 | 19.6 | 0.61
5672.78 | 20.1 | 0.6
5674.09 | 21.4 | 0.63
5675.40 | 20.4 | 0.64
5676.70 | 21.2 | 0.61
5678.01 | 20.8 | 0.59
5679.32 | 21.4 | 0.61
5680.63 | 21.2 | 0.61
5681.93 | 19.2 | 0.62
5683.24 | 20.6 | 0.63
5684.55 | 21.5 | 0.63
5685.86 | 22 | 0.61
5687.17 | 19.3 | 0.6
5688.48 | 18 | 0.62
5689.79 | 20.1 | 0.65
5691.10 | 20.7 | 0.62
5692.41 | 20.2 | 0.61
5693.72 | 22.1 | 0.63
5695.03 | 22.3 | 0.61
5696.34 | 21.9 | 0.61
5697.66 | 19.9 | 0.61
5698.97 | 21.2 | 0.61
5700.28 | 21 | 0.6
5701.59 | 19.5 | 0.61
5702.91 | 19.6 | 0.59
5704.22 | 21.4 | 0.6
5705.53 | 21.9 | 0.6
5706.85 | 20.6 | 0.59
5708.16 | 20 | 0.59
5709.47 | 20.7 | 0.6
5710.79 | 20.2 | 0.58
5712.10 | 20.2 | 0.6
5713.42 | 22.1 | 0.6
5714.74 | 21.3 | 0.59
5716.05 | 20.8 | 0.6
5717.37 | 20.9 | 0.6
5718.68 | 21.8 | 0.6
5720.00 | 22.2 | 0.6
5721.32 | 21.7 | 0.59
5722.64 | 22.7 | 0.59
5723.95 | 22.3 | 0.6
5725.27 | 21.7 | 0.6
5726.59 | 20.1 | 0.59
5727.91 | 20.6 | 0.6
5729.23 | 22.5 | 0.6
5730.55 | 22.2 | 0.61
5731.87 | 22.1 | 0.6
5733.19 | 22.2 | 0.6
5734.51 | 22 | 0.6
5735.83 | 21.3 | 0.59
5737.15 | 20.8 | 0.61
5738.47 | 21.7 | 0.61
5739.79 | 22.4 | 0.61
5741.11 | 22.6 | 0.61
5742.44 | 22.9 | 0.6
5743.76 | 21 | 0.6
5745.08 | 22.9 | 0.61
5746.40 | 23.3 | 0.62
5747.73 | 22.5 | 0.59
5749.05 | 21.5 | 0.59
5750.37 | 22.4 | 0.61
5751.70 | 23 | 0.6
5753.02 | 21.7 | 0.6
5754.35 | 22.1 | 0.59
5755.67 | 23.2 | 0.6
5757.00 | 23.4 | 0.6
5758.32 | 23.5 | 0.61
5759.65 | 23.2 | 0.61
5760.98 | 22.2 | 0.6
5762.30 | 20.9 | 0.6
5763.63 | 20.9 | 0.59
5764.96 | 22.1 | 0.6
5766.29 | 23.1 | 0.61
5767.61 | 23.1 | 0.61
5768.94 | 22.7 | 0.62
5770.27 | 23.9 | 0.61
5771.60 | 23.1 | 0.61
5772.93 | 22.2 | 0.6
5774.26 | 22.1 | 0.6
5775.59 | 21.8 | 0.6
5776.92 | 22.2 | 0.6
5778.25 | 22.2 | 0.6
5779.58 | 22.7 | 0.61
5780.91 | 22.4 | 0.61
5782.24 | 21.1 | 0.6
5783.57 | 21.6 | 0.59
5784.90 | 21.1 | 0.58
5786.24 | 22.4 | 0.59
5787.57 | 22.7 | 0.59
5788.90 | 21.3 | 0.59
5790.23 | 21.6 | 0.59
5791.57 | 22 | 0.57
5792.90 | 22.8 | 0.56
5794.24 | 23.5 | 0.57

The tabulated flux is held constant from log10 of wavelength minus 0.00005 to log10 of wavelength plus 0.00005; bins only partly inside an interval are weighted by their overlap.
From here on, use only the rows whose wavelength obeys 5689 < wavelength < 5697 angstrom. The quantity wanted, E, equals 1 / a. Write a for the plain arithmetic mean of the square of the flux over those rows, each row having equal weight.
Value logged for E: 0.0022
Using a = 451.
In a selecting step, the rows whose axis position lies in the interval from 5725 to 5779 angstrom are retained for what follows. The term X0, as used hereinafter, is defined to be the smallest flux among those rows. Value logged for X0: 20.1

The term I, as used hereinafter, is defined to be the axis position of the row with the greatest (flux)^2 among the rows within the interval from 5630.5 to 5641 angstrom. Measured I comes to 5633.73 angstrom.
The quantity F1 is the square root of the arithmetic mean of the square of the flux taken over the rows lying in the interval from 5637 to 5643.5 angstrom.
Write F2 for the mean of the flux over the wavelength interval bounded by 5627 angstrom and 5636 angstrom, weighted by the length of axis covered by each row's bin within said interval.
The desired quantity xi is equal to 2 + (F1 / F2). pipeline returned 3.00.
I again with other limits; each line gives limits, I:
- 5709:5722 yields 5720.00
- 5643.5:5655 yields 5646.72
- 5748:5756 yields 5755.67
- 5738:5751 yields 5746.40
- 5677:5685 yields 5684.55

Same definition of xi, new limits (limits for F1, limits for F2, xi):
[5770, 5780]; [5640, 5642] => 3.13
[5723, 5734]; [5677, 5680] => 3.03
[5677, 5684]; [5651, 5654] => 2.99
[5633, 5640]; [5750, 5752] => 2.88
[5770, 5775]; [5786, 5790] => 3.03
